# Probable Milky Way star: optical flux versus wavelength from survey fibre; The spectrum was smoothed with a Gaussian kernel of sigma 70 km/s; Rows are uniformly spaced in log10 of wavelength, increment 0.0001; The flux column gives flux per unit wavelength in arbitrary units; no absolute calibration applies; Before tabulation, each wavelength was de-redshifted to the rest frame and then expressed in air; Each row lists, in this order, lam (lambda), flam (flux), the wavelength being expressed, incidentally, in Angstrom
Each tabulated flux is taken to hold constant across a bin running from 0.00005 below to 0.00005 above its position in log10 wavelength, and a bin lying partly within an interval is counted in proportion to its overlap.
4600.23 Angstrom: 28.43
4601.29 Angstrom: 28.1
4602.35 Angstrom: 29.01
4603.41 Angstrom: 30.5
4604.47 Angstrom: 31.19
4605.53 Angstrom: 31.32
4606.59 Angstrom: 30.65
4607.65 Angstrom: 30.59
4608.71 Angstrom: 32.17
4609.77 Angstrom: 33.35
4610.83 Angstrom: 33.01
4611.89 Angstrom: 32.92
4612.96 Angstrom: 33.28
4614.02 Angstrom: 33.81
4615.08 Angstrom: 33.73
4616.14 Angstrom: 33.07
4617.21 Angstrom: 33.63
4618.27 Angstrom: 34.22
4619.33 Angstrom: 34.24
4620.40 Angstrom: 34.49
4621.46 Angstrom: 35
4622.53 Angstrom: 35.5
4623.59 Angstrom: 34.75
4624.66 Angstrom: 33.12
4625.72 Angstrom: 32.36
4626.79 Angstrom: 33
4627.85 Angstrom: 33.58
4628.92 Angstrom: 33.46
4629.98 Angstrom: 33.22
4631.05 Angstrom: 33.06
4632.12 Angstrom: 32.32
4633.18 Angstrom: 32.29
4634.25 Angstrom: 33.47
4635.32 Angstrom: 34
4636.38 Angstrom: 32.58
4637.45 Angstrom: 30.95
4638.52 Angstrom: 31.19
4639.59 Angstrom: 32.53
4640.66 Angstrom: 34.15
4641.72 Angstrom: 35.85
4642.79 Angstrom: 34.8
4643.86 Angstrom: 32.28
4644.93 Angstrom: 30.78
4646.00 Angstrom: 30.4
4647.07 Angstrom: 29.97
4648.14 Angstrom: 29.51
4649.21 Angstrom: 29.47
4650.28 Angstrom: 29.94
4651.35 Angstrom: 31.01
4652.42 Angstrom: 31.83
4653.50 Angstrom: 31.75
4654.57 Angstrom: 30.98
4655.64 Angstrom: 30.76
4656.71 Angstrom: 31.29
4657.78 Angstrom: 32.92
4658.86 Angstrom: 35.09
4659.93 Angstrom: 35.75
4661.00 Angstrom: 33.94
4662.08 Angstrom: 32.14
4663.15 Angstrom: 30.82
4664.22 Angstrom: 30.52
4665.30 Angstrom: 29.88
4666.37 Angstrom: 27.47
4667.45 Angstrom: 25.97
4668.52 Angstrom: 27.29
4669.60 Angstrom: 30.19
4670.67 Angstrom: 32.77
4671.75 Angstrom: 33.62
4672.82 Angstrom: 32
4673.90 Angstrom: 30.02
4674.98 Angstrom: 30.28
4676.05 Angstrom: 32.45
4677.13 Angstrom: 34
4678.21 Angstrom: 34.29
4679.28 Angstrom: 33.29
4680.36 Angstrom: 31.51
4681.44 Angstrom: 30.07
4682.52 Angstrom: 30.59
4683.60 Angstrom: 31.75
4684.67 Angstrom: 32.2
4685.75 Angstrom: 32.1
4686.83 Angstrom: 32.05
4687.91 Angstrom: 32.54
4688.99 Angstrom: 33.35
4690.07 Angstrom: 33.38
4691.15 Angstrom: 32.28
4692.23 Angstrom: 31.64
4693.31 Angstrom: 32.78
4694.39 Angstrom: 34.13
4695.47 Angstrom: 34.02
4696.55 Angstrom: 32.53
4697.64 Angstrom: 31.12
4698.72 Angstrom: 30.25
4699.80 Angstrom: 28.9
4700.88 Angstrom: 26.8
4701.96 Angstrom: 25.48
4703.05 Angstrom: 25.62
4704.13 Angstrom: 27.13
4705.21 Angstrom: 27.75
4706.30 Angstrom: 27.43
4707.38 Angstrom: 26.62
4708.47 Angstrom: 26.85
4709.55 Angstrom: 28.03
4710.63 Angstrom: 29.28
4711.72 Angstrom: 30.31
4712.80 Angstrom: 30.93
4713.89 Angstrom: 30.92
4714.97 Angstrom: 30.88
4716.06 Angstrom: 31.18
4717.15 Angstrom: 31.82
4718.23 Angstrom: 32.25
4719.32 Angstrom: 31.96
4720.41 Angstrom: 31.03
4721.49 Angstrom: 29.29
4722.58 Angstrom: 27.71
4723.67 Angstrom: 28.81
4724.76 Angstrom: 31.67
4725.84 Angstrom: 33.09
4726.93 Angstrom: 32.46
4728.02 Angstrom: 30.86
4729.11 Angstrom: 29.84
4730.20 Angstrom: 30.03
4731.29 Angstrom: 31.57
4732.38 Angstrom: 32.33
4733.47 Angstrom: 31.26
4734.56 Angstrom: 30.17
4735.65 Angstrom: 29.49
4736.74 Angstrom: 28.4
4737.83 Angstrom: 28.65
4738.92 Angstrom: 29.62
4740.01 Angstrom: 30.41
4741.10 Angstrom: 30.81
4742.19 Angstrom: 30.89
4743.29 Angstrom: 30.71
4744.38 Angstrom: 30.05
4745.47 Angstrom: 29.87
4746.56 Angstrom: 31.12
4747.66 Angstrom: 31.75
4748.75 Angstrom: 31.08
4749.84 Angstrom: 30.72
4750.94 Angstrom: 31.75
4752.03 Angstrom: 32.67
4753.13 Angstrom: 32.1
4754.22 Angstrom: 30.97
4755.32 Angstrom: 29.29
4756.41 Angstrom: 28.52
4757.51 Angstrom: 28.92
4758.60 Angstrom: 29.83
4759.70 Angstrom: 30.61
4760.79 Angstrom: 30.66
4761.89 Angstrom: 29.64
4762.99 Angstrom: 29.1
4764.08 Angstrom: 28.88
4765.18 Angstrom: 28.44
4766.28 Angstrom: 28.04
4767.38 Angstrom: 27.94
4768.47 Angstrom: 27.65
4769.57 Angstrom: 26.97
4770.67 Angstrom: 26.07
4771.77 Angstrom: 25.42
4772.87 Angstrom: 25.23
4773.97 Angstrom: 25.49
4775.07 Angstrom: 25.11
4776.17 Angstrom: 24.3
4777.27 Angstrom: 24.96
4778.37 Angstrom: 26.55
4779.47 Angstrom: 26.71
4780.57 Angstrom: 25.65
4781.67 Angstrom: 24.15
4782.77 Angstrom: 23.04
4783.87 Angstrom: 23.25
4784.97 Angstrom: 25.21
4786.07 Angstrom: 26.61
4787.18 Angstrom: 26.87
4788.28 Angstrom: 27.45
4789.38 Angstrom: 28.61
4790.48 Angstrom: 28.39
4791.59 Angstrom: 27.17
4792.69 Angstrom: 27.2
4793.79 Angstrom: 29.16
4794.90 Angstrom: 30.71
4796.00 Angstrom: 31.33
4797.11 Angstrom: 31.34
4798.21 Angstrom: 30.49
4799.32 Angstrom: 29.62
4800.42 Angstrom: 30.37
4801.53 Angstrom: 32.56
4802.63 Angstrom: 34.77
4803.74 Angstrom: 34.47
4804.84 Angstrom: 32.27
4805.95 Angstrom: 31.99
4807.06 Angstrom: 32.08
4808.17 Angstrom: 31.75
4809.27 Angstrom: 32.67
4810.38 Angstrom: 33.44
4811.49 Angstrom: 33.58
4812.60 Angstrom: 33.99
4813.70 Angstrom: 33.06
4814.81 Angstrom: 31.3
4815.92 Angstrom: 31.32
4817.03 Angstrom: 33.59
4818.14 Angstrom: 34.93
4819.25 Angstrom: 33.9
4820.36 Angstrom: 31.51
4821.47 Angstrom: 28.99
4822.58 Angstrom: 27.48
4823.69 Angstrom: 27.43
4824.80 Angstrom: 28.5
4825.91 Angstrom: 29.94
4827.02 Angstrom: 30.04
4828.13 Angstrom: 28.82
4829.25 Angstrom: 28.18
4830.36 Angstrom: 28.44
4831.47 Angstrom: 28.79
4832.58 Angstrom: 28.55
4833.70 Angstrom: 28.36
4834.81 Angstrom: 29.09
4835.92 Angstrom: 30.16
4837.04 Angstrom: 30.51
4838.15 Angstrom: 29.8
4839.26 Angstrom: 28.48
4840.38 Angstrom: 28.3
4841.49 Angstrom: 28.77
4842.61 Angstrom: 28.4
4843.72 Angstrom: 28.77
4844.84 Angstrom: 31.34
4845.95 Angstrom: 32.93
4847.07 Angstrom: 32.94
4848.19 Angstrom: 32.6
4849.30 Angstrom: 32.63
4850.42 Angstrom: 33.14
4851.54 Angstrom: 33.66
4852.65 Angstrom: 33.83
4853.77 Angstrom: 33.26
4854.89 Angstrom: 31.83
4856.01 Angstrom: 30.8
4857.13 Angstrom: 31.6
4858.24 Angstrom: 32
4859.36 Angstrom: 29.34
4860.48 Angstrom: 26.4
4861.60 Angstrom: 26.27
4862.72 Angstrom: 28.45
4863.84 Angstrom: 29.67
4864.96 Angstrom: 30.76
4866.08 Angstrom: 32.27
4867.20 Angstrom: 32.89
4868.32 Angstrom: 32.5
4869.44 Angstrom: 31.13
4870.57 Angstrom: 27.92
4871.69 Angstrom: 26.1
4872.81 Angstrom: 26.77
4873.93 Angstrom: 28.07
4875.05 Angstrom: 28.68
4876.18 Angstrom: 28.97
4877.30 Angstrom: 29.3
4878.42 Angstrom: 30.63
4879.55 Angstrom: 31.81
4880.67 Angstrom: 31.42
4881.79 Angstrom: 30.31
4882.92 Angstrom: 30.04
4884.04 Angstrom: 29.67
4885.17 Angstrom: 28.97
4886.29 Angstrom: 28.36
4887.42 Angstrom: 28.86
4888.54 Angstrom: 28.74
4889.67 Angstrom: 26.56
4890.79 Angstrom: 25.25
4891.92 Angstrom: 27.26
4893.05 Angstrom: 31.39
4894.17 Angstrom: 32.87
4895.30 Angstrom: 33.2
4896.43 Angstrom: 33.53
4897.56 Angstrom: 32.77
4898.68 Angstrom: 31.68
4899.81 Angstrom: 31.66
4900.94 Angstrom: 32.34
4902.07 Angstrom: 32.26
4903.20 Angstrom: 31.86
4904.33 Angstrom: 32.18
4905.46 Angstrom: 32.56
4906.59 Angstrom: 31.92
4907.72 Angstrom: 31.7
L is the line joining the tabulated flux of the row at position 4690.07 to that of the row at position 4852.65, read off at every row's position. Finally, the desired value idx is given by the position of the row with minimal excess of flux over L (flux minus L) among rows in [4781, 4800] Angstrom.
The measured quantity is 4782.77 Angstrom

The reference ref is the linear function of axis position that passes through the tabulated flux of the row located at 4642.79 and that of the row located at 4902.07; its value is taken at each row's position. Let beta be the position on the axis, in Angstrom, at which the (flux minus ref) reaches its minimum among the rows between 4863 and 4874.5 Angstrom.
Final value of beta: 4871.69 Angstrom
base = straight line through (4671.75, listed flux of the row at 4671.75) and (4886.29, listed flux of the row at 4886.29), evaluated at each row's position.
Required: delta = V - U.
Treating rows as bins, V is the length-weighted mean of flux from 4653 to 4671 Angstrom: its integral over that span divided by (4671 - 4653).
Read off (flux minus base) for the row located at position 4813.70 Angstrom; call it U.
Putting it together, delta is 28.2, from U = 3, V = 31.1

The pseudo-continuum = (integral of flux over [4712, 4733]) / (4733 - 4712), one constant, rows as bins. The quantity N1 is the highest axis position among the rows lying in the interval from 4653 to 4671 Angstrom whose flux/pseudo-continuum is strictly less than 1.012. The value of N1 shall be 4669.60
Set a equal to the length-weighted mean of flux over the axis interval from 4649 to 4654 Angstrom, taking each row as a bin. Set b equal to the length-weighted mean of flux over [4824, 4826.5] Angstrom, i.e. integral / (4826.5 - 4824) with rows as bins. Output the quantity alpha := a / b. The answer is 1.06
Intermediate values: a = 30.8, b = 29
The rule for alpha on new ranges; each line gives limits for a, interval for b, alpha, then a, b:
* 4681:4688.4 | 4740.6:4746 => 1.04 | 31.6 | 30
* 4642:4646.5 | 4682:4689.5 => 1.01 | 32.3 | 32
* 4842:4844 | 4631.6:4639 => 0.88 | 28.6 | 32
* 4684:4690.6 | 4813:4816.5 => 1.02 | 32.6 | 32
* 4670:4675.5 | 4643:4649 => 1.03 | 31.7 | 31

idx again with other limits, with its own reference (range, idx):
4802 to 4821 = 4814.81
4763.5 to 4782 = 4781.67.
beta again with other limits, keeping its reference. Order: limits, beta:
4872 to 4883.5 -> 4872.81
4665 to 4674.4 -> 4667.45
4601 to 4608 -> 4601.29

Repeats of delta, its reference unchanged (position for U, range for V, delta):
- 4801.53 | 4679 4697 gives 30.2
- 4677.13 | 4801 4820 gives 32.5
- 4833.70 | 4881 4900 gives 31.3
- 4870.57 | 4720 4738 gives 31.3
